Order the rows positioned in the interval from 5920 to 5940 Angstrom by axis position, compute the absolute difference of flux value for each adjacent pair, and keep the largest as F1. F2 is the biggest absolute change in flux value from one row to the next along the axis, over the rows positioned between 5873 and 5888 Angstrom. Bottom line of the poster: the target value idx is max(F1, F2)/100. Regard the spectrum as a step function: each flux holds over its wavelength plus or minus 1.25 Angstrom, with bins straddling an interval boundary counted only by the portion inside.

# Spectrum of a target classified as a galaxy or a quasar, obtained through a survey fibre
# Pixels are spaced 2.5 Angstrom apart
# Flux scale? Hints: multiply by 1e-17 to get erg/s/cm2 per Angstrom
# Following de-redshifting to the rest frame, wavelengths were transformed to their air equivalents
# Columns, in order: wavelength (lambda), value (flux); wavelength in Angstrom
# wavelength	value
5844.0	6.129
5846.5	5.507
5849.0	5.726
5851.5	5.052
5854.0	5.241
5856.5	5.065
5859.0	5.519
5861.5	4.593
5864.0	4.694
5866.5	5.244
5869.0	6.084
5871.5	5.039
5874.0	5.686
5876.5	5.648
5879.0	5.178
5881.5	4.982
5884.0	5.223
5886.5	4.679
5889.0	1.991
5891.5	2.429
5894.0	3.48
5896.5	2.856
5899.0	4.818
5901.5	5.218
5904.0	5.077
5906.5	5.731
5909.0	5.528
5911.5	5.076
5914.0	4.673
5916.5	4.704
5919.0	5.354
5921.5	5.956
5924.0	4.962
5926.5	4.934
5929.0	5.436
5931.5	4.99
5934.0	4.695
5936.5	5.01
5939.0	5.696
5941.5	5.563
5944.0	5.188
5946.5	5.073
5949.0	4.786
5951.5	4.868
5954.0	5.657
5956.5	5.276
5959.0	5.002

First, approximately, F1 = 0.99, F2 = 0.5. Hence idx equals 0.0099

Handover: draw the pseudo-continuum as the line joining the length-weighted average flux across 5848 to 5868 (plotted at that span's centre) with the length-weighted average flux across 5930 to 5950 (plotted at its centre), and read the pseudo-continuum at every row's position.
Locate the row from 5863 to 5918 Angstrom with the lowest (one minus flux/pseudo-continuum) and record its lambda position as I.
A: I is 5869.0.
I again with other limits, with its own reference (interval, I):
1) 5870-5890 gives 5874.0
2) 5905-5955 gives 5921.5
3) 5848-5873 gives 5869.0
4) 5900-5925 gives 5921.5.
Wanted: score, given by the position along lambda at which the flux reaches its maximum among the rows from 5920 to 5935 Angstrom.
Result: 5921.5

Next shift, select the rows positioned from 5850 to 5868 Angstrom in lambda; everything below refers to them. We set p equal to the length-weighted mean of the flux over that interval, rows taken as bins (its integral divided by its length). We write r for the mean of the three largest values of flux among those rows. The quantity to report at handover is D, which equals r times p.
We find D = 27.1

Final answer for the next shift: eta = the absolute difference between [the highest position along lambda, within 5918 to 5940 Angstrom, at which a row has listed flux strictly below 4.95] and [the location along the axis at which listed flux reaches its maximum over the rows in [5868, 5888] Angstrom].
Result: 65.0 Angstrom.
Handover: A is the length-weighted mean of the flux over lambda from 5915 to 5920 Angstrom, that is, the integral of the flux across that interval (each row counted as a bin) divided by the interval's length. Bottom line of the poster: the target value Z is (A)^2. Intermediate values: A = 4.99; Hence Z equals 25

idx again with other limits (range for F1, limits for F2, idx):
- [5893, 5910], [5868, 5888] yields 0.0196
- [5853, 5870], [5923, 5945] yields 0.0093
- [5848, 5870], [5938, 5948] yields 0.0093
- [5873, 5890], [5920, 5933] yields 0.0269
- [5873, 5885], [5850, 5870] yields 0.0093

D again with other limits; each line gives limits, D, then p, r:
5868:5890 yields 28.8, 4.97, 5.81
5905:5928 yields 29.9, 5.21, 5.74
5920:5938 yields 28.2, 5.15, 5.47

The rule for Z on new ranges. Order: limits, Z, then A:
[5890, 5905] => 15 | 3.93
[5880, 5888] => 24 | 4.88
